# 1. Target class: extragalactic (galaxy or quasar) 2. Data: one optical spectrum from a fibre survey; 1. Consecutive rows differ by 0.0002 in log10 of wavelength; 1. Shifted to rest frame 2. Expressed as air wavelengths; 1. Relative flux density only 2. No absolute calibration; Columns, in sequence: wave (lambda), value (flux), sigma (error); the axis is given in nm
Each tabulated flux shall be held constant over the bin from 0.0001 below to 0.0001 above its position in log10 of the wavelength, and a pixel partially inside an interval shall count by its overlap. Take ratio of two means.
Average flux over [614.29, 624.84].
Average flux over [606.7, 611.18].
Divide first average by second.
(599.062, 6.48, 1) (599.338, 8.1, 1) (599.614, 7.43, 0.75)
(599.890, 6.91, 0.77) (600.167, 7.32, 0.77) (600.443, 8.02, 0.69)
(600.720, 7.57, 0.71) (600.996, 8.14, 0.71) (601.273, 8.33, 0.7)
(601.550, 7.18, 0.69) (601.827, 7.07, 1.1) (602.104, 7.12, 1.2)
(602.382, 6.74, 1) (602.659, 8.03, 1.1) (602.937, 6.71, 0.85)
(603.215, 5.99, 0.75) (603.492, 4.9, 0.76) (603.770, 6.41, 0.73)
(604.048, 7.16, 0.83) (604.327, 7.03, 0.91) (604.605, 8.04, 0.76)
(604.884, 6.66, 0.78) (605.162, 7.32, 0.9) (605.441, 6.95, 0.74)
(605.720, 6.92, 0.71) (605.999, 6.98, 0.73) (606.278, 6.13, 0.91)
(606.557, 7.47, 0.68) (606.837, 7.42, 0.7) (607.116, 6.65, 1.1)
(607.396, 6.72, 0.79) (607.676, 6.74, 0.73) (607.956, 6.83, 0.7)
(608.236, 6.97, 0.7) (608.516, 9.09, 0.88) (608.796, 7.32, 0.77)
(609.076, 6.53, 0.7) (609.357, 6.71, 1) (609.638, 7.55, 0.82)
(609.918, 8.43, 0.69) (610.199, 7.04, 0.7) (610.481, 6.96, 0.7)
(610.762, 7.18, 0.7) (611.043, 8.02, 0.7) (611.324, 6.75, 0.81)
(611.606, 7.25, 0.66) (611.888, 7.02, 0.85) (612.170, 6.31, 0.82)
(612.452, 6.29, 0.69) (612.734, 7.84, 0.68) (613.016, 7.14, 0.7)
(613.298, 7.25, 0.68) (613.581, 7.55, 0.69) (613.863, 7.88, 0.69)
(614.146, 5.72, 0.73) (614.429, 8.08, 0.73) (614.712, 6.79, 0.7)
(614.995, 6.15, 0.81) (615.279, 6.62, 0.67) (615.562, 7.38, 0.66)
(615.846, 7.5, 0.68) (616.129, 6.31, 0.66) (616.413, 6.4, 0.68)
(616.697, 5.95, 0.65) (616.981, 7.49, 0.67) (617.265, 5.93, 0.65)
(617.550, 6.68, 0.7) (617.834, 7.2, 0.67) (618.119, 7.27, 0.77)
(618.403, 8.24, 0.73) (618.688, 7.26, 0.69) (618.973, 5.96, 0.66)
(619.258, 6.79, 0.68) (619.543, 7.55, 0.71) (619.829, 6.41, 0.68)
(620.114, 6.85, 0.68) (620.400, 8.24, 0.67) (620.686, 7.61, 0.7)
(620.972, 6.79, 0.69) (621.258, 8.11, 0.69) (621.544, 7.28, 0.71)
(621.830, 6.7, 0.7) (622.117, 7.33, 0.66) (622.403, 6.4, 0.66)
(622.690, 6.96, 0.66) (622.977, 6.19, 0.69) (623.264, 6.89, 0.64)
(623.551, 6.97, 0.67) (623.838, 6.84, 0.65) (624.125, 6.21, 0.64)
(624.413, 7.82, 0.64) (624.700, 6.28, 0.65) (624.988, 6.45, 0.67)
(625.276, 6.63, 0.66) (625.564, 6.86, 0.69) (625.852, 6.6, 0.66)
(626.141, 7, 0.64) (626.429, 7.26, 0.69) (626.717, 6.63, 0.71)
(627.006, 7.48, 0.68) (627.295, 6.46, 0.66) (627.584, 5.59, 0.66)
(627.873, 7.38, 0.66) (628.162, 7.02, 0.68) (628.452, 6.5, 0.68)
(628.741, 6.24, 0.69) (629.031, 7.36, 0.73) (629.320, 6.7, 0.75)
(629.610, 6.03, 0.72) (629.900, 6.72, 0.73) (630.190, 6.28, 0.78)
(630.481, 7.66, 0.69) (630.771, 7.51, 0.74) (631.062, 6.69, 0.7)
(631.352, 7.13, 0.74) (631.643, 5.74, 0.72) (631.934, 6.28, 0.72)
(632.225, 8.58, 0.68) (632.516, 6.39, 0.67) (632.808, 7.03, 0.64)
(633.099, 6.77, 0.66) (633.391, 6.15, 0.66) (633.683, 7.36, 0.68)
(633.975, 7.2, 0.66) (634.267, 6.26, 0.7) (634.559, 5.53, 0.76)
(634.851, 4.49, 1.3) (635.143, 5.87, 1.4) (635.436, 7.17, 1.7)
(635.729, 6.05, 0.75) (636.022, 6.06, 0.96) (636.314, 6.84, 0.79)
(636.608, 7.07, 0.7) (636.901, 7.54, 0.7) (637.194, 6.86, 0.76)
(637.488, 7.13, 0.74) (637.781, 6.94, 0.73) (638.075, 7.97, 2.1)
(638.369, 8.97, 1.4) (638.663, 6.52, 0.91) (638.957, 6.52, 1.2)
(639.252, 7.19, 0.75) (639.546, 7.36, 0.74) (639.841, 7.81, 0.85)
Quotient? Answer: 0.958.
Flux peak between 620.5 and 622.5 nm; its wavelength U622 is 621.258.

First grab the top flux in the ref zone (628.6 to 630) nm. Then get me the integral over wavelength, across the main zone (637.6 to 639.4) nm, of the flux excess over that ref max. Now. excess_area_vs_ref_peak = -0.02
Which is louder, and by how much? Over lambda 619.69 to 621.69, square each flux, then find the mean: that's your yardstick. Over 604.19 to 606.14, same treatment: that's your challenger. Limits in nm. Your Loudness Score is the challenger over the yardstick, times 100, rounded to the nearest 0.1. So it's 94.2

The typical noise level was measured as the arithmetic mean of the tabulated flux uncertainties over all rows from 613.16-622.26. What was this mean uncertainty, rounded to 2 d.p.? 0.69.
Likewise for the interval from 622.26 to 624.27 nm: 0.66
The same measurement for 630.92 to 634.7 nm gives 0.69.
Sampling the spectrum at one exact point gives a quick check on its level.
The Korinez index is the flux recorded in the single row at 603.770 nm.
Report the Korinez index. 6.41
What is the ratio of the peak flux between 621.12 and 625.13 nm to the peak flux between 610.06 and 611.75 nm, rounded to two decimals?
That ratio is 1.01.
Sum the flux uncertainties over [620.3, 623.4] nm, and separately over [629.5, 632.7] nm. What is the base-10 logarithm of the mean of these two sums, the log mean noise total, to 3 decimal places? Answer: 0.885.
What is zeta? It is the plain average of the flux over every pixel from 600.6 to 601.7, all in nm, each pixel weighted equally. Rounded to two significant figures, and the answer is 7.8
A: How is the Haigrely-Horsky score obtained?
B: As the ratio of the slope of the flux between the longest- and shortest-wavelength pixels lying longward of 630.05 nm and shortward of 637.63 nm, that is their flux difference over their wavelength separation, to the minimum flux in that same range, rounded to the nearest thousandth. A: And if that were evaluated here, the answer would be 0.026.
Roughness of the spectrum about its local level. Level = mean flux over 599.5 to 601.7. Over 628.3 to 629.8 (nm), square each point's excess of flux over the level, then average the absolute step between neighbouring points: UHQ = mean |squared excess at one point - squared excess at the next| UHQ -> 1.2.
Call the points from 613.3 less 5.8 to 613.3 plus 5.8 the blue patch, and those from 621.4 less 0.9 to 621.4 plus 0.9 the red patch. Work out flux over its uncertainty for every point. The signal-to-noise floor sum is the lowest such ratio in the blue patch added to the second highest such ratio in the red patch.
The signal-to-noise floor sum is 17.8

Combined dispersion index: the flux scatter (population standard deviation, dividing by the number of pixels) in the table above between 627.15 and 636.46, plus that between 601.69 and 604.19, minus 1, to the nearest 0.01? 0.59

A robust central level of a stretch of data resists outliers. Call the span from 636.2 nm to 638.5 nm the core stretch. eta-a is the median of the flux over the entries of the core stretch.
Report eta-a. 7.10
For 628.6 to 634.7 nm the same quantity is 6.70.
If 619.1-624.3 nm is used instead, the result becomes 6.87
